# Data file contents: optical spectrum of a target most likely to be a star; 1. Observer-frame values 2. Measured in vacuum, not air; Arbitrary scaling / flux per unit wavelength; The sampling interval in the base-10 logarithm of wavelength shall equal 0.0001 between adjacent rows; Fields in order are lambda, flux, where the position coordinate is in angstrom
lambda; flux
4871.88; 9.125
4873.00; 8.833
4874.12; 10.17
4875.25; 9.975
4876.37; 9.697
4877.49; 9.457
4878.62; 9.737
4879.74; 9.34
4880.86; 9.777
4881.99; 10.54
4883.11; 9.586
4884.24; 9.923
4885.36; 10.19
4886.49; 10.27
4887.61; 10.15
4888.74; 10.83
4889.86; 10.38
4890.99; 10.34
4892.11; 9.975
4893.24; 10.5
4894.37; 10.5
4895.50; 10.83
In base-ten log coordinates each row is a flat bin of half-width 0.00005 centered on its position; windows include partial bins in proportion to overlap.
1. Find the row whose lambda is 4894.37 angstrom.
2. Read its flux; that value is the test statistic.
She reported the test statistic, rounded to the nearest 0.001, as 10.500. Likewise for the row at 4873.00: 8.833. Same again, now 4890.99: 10.340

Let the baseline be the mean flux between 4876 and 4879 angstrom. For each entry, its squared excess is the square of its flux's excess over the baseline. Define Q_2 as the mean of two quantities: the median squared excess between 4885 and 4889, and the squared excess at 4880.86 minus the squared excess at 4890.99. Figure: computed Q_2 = -0.06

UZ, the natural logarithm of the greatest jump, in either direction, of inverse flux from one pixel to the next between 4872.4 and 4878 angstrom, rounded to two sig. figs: -4.2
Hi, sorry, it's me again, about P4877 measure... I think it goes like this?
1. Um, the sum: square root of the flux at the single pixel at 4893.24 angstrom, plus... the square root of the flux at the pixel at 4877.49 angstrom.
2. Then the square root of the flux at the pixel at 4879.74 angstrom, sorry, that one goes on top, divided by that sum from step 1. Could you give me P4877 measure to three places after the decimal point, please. 0.484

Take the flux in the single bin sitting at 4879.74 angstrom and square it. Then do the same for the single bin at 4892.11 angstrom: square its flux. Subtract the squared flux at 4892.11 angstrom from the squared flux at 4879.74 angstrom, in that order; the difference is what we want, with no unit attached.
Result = -12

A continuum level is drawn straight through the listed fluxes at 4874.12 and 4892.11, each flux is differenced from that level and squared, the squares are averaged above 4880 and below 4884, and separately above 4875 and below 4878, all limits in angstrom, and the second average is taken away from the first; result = -0.05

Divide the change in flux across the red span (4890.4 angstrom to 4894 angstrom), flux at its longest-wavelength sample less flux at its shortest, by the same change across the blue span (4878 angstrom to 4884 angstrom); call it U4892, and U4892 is -1.1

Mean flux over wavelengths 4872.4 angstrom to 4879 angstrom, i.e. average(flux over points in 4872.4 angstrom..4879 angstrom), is 9.6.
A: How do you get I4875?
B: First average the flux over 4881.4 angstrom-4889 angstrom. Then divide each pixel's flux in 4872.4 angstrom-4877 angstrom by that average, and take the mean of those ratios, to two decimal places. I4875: 0.95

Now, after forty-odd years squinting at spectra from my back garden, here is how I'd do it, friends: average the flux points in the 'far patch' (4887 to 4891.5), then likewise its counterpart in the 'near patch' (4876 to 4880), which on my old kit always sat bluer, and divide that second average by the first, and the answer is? 0.917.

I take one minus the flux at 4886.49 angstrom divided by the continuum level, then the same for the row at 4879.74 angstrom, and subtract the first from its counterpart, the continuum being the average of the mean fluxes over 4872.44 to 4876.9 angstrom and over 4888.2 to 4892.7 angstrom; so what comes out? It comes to 0.09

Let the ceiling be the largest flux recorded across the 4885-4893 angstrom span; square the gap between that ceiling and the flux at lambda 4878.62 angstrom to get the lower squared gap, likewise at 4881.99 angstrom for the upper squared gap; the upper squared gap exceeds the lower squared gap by -1.1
